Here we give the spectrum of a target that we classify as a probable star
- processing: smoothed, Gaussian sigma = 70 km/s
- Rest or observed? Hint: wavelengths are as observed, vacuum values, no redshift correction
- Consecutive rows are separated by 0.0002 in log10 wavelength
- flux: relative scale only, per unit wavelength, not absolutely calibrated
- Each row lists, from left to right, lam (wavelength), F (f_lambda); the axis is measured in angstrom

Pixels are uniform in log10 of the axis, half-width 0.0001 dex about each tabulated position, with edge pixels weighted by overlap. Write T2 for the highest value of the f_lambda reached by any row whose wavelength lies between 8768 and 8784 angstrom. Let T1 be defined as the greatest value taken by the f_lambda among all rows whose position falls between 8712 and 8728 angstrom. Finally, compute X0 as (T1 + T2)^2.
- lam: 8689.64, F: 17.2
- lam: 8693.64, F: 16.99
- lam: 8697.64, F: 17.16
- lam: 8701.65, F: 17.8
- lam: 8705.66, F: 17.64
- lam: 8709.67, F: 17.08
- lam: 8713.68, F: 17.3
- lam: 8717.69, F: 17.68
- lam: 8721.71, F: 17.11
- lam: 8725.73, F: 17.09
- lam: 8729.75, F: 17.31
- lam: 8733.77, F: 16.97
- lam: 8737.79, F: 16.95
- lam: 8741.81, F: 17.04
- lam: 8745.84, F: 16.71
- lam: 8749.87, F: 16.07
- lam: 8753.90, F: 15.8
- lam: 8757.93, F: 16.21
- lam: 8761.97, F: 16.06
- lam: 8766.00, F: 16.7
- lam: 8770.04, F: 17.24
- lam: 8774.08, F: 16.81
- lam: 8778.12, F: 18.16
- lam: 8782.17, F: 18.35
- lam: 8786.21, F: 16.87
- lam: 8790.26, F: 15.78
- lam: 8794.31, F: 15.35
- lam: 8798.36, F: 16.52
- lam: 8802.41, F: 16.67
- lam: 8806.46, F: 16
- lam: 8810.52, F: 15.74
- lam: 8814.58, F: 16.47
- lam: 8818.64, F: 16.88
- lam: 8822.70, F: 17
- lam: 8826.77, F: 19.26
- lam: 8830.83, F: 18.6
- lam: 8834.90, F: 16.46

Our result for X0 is 1298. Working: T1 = 17.68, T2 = 18.35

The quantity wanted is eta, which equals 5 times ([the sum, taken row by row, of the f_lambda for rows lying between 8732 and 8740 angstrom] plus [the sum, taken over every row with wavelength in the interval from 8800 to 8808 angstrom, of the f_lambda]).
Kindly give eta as 333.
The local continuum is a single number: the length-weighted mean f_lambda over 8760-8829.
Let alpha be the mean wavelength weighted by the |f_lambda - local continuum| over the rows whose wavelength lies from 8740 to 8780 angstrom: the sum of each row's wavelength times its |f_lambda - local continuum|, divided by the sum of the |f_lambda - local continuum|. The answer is 8761.9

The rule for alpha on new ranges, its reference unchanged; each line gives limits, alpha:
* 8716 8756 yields 8737.3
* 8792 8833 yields 8816.0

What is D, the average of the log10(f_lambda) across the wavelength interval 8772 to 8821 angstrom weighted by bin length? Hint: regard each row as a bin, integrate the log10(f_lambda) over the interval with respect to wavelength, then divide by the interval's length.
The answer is 1.22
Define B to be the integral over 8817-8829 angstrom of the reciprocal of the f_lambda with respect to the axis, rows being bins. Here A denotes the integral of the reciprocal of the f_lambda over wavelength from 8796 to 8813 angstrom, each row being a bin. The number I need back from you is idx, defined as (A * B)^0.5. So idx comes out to 0.84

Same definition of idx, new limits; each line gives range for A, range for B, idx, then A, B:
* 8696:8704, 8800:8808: 0.47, 0.5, 0.5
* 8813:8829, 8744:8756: 0.83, 0.9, 0.7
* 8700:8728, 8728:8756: 1.65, 1.6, 1.7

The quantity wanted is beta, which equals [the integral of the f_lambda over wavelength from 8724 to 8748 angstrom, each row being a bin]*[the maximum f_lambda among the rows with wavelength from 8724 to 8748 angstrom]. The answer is 7066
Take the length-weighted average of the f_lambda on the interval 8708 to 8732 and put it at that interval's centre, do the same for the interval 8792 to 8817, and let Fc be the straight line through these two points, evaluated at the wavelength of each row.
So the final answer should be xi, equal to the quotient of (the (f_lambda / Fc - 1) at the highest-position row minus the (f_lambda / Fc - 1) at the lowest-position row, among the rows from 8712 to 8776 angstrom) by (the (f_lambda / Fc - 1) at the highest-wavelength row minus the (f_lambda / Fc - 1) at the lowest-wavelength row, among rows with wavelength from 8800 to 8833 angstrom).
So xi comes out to 0.1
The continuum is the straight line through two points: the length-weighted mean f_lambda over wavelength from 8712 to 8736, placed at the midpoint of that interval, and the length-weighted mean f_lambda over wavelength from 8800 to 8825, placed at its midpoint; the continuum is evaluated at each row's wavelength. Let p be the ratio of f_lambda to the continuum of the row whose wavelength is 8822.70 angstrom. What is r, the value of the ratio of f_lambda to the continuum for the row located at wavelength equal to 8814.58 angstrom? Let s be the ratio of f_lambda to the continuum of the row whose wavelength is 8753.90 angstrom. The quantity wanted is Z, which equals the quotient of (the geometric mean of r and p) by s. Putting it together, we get 1.09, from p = 1.04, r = 1.00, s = 0.93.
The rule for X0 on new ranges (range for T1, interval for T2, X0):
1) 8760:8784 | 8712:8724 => 1298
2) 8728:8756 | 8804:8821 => 1169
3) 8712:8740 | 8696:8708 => 1259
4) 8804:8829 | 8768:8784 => 1415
